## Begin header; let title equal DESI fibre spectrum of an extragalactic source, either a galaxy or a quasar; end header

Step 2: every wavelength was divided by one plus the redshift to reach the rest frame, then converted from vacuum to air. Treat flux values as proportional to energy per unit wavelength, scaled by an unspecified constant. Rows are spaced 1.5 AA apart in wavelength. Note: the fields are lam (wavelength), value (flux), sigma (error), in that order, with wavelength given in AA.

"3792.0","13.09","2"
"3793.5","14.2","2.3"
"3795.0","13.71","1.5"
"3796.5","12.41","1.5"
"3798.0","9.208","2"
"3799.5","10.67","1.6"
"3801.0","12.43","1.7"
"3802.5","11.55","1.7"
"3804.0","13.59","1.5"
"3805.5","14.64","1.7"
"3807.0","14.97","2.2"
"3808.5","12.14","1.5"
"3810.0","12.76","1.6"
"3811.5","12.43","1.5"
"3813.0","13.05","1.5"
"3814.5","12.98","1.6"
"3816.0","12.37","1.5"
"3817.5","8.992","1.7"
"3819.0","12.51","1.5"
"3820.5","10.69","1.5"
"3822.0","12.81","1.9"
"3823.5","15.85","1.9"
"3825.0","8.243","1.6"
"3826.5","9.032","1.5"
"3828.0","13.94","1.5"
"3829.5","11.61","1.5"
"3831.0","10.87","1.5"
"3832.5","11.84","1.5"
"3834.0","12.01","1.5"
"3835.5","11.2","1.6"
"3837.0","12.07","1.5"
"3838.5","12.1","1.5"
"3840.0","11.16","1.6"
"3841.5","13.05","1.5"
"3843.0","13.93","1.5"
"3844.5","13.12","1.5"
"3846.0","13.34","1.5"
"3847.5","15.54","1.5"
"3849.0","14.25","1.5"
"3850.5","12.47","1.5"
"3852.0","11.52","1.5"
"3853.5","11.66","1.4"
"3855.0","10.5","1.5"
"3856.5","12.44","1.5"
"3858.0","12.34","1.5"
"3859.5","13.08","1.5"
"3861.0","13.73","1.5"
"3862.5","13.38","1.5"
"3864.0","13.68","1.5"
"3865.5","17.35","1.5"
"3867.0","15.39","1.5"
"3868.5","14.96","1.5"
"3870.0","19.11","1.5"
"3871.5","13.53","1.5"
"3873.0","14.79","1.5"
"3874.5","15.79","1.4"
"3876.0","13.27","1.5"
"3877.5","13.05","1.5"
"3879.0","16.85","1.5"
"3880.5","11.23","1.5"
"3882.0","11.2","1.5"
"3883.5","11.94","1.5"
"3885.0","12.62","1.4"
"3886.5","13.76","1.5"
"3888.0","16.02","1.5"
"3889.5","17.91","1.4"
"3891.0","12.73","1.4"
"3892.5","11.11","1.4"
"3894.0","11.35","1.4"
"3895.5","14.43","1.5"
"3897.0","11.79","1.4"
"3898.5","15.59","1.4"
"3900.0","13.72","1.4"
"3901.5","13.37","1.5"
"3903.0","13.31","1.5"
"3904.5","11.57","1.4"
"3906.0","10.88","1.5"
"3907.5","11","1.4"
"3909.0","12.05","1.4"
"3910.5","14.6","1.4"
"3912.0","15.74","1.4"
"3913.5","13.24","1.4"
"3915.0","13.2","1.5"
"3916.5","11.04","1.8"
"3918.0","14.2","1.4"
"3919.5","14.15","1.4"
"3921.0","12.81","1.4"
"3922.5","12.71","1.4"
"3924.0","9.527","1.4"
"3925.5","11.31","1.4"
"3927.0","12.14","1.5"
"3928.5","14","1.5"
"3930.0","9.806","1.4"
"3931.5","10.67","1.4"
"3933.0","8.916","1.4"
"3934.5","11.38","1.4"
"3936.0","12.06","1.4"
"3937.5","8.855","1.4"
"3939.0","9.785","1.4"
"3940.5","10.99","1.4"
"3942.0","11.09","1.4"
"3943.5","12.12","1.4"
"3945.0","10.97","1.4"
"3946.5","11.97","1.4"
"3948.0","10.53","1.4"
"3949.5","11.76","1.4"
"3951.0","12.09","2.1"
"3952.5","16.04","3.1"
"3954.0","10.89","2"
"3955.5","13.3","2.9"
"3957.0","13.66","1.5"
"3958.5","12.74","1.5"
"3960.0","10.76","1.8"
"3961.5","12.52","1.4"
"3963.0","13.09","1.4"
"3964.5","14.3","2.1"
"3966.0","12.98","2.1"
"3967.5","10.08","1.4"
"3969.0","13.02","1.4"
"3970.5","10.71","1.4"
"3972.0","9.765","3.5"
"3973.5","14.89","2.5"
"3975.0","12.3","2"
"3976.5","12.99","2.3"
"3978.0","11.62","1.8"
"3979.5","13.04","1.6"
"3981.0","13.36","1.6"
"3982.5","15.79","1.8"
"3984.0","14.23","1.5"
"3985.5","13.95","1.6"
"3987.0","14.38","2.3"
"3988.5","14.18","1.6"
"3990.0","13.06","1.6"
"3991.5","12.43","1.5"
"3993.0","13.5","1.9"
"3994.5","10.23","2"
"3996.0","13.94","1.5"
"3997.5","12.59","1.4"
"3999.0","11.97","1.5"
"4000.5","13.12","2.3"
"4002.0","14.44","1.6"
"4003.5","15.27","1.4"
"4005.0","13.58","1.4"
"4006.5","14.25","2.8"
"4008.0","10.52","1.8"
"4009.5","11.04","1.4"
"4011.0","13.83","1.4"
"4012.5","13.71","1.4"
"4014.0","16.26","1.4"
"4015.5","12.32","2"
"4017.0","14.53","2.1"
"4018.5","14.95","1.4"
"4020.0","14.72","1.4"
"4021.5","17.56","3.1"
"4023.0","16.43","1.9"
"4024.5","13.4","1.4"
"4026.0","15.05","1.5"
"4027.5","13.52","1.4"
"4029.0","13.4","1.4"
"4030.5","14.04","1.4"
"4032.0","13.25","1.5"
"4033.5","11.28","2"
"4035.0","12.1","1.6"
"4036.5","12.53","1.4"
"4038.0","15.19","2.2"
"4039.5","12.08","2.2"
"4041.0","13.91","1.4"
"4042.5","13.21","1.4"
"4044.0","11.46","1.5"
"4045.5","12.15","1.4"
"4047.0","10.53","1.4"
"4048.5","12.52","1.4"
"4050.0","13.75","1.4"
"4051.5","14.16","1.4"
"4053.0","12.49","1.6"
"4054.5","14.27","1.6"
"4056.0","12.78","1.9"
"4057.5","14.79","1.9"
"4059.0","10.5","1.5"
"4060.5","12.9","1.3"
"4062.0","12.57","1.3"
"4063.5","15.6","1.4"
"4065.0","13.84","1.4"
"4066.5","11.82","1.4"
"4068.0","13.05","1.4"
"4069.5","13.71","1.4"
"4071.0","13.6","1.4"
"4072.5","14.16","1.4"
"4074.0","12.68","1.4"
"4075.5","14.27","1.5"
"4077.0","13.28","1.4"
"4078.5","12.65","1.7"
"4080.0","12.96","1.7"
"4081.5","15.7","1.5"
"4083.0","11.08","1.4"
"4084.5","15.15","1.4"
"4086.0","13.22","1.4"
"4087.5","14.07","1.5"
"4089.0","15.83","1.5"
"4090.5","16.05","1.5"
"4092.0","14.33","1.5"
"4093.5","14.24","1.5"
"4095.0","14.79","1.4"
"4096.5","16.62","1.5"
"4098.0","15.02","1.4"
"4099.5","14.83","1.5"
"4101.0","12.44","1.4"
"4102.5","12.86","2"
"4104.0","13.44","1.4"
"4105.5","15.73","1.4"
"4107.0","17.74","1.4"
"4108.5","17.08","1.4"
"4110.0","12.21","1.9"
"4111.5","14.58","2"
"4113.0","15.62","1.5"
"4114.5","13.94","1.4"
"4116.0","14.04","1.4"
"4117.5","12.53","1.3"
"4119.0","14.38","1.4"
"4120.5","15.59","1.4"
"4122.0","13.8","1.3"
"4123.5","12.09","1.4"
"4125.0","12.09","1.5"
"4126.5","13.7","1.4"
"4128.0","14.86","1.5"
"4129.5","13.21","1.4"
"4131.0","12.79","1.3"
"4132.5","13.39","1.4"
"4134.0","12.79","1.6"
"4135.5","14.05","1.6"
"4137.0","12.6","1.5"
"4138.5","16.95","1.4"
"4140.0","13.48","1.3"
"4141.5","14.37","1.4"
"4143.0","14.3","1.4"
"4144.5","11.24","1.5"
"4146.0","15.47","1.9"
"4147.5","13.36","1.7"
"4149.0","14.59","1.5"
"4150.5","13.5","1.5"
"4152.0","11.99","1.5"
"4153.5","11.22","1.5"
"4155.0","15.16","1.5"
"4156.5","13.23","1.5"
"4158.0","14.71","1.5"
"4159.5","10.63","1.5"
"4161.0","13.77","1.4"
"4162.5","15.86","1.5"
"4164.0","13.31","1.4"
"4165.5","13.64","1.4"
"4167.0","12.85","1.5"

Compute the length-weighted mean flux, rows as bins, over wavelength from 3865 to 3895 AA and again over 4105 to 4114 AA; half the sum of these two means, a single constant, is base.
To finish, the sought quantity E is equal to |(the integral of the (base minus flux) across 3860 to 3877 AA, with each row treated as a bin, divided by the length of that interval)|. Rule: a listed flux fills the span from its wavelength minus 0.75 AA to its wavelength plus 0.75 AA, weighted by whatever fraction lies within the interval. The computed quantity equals 0.13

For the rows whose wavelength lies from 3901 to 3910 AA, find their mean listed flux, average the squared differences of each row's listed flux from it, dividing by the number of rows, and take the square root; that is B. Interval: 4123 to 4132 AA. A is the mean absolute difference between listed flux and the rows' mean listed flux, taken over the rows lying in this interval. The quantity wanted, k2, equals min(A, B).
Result 0.80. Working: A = 0.80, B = 1.00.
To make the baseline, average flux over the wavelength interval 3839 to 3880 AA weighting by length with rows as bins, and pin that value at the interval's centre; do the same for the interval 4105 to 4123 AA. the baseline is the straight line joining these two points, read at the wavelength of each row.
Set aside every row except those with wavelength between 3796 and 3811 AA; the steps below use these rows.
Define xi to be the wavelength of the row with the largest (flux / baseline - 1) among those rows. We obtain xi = 3807.0 AA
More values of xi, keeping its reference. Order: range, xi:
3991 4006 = 4003.5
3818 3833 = 3823.5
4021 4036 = 4021.5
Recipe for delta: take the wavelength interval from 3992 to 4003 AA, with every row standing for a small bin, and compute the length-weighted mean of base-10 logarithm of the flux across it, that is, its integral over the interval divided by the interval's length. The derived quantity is 1.11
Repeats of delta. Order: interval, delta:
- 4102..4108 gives 1.18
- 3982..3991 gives 1.15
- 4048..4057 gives 1.13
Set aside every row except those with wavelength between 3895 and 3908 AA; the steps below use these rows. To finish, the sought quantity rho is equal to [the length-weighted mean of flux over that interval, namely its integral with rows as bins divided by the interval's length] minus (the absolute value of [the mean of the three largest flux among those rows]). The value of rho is -1.72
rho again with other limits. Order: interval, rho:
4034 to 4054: -1.64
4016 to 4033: -1.81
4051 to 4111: -3.18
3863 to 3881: -2.82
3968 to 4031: -3.24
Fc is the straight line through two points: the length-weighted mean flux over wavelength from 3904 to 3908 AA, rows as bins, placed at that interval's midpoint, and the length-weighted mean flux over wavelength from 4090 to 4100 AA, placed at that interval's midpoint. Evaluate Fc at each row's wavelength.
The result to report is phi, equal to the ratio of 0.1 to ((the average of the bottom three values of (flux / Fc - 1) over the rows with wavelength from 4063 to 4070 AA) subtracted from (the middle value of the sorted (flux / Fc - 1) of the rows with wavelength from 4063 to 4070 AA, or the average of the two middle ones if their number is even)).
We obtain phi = 1.8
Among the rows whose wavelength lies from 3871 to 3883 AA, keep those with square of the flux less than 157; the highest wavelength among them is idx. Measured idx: 3882.0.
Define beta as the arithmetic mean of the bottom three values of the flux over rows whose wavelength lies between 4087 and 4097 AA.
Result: 14.2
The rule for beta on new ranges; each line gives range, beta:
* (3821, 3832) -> 9.4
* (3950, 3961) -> 11.2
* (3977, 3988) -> 12.7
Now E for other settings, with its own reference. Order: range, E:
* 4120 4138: 1.38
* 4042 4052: 2.33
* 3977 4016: 1.47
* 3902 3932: 2.39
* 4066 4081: 1.53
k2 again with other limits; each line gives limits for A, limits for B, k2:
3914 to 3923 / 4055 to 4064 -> 0.83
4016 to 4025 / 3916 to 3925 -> 1.15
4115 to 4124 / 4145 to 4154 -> 0.95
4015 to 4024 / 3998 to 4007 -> 1.05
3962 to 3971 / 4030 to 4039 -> 1.28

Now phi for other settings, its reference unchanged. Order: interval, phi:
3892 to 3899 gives 3.4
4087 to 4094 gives 15.5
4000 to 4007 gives 2.4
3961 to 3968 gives 1.1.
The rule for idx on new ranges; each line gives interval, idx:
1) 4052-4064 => 4059.0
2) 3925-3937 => 3936.0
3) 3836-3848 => 3840.0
